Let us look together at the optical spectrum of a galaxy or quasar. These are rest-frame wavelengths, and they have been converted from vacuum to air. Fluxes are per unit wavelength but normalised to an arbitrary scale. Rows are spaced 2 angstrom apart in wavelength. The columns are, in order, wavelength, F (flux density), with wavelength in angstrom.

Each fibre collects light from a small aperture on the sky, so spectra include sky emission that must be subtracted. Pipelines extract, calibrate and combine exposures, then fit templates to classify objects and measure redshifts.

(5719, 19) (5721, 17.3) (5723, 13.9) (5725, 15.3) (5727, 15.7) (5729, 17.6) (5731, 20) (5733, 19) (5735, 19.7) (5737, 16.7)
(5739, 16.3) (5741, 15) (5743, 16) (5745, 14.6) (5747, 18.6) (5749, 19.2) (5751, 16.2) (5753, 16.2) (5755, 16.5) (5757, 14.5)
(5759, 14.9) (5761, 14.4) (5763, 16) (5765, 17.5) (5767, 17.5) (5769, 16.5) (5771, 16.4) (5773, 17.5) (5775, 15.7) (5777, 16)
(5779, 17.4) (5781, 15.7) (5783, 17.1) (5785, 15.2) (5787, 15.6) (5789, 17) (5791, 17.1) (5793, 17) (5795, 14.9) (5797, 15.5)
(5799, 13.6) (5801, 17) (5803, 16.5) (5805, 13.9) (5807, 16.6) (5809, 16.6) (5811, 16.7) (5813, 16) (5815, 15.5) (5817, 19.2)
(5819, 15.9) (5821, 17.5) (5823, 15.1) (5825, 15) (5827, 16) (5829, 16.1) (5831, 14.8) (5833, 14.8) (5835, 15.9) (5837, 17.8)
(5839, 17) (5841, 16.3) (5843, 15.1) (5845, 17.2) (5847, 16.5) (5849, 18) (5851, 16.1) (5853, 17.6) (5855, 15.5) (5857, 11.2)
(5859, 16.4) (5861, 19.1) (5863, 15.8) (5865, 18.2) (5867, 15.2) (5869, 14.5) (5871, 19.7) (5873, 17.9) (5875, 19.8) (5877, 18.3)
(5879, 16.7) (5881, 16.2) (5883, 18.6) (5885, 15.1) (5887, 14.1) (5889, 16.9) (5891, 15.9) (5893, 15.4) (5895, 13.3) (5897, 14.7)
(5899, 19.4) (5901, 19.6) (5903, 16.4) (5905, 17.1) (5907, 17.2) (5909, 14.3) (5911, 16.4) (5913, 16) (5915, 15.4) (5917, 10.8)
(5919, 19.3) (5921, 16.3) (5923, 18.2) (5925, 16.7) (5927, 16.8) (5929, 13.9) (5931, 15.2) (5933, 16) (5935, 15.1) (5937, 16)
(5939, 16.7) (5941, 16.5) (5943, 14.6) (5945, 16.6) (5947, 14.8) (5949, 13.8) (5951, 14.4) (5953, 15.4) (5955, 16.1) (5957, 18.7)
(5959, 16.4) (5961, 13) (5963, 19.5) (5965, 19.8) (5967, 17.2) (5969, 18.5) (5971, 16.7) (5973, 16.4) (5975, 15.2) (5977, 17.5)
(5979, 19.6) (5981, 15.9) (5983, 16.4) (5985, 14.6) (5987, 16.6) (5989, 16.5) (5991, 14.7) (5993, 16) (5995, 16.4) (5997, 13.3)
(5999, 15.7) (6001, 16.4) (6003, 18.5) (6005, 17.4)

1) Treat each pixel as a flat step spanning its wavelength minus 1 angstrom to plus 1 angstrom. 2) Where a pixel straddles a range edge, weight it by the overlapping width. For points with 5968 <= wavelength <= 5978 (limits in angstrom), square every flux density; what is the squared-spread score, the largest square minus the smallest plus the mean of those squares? 397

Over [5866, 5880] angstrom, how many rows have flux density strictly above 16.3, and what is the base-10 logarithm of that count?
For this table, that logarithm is 0.70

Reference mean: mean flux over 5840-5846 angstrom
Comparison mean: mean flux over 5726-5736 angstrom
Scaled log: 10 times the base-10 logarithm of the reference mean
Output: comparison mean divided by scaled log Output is 1.52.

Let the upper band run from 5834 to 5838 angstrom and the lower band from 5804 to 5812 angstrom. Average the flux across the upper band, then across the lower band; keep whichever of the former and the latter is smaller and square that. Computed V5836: 254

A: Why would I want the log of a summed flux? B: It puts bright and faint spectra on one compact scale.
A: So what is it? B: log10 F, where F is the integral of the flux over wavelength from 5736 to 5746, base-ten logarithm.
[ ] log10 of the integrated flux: 2.20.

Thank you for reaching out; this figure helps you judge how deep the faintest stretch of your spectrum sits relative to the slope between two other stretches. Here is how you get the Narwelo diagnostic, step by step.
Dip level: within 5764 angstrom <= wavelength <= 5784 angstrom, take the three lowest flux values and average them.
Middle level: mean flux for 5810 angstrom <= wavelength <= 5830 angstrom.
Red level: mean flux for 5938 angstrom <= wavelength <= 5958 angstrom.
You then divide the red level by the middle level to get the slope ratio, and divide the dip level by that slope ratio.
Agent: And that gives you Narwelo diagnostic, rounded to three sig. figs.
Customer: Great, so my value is 16.3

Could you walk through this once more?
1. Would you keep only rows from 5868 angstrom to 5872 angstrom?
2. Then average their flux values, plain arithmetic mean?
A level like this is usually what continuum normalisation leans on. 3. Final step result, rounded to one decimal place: 17.1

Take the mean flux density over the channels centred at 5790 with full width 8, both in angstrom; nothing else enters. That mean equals 16.7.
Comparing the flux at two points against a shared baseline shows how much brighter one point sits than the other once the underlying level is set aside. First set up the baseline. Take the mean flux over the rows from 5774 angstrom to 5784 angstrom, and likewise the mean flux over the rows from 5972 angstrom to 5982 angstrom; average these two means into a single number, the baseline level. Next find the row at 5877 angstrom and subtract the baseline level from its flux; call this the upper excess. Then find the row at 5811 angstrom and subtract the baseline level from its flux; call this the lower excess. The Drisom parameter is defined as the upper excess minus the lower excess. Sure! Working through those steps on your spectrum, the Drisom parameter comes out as 2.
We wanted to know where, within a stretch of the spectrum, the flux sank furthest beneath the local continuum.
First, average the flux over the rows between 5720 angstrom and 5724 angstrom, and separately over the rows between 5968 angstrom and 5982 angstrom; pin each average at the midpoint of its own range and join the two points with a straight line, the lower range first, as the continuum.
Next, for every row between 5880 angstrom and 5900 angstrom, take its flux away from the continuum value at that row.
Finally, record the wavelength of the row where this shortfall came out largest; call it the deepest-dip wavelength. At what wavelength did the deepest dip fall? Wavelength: 5895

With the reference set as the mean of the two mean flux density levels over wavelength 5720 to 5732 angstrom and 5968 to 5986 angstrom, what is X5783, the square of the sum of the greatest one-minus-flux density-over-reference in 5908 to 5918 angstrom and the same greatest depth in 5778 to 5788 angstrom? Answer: 0.196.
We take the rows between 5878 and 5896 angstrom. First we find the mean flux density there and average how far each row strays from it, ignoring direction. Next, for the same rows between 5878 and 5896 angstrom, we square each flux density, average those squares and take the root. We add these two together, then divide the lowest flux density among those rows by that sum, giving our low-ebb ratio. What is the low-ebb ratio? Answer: 0.78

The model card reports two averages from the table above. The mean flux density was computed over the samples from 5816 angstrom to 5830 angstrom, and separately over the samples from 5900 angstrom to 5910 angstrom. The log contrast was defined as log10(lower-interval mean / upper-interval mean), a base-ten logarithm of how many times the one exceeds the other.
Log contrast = -0.014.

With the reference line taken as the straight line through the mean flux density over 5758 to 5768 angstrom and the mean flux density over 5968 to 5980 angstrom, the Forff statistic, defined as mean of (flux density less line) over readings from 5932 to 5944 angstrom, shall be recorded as -1.3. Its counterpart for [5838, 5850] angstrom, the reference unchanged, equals 0.1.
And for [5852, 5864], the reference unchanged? -0.7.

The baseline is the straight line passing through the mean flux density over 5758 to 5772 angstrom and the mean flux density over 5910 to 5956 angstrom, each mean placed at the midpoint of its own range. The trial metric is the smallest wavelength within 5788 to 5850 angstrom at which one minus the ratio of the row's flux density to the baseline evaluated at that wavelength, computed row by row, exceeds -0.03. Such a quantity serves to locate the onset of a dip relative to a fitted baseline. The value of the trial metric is 5795 angstrom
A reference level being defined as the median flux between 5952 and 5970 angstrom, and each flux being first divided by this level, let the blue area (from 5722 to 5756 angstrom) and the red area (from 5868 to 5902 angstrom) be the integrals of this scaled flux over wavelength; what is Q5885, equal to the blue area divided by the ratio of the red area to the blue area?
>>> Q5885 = 33.4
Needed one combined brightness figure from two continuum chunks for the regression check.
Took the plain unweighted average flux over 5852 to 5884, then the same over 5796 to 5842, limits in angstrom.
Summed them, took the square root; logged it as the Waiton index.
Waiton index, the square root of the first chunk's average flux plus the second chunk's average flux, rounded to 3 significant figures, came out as 5.74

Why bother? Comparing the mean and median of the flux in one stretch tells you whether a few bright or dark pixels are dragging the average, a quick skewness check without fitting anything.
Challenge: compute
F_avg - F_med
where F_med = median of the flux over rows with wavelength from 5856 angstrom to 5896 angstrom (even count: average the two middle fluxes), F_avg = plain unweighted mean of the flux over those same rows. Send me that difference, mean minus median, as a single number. 0.1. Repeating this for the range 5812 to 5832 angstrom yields 0.2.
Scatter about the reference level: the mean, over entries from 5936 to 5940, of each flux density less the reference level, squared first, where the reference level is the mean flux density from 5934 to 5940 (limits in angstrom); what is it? 0.3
